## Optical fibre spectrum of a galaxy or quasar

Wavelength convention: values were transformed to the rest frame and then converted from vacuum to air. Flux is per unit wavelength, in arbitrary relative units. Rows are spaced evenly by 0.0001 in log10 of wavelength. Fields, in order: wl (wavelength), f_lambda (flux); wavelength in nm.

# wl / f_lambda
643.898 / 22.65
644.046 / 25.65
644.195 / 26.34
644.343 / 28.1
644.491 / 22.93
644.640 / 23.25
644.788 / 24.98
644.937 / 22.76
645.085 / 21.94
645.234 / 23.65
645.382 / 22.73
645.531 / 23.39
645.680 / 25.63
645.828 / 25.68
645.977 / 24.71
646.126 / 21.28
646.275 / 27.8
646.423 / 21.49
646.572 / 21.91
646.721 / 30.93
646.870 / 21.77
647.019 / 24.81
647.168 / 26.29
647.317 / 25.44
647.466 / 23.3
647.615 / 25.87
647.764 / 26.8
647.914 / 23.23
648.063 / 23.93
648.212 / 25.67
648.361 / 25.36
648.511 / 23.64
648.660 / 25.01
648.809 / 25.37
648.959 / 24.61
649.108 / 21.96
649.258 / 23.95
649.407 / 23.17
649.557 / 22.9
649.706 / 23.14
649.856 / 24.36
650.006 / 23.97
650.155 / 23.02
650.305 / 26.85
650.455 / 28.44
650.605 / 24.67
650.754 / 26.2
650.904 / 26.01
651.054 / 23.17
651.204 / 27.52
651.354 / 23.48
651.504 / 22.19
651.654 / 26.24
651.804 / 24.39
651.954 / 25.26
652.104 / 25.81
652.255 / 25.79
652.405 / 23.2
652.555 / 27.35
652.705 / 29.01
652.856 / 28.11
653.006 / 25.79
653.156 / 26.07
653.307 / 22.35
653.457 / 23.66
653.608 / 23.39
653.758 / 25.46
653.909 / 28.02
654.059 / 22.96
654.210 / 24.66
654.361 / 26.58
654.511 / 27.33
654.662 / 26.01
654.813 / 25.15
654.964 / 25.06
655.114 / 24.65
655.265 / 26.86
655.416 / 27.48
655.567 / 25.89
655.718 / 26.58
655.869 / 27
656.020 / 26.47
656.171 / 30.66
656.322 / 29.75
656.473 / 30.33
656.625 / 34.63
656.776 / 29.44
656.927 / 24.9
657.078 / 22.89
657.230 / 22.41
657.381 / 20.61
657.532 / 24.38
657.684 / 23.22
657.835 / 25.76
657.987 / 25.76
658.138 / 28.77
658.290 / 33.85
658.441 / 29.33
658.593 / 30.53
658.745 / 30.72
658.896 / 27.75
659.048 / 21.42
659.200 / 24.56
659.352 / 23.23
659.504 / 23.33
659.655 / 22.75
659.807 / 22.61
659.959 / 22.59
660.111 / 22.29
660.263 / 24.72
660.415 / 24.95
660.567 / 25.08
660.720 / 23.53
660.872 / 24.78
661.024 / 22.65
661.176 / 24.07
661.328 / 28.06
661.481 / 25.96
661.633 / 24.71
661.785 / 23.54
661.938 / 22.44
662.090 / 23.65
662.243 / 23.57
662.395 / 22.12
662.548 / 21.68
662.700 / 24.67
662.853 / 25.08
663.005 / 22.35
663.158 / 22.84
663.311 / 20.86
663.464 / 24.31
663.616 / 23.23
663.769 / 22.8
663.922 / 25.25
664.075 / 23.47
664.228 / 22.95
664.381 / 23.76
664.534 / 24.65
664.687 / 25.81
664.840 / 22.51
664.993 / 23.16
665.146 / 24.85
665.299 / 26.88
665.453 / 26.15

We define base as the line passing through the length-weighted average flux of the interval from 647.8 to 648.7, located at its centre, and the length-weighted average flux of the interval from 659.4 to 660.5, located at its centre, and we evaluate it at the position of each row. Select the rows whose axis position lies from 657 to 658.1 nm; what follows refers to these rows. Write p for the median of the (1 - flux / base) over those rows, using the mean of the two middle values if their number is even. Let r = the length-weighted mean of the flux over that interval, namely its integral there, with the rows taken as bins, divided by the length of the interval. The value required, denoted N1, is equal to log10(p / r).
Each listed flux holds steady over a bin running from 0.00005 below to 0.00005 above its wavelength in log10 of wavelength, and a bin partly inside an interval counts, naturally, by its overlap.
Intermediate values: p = 0.015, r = 23.8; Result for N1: -3.2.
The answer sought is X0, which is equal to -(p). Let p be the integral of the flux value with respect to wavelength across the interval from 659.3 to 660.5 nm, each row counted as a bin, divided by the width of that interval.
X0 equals -23.3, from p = 23.3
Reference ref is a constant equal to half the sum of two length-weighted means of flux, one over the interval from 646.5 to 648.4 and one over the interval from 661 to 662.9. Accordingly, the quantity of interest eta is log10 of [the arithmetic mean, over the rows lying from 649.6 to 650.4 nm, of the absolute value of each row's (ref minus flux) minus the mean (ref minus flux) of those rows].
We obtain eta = 0.0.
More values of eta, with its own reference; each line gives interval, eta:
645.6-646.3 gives 0.2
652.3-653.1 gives 0.2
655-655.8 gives -0.1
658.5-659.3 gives 0.5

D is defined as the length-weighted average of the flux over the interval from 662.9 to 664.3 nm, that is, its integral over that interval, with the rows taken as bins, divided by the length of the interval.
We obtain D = 23.2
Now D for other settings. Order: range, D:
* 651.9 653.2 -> 26.3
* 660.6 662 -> 24.4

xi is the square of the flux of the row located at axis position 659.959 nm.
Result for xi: 510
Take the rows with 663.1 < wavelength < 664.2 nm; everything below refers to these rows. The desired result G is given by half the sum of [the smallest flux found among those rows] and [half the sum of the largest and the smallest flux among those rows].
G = 22.0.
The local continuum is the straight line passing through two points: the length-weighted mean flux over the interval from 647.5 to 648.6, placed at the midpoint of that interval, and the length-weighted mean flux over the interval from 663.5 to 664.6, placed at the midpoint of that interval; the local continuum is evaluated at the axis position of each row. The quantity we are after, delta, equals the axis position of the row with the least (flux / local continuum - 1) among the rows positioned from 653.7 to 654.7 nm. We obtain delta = 654.059 nm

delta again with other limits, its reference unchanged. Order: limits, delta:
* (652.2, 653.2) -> 652.405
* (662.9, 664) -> 663.311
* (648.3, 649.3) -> 649.108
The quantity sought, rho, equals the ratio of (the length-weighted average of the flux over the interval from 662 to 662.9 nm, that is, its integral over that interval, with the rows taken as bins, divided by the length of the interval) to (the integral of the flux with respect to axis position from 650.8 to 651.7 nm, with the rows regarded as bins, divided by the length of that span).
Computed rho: 0.95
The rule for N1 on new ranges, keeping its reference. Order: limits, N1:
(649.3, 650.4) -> -2.7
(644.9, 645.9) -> -2.6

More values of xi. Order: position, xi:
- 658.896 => 770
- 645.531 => 547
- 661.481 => 674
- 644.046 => 658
